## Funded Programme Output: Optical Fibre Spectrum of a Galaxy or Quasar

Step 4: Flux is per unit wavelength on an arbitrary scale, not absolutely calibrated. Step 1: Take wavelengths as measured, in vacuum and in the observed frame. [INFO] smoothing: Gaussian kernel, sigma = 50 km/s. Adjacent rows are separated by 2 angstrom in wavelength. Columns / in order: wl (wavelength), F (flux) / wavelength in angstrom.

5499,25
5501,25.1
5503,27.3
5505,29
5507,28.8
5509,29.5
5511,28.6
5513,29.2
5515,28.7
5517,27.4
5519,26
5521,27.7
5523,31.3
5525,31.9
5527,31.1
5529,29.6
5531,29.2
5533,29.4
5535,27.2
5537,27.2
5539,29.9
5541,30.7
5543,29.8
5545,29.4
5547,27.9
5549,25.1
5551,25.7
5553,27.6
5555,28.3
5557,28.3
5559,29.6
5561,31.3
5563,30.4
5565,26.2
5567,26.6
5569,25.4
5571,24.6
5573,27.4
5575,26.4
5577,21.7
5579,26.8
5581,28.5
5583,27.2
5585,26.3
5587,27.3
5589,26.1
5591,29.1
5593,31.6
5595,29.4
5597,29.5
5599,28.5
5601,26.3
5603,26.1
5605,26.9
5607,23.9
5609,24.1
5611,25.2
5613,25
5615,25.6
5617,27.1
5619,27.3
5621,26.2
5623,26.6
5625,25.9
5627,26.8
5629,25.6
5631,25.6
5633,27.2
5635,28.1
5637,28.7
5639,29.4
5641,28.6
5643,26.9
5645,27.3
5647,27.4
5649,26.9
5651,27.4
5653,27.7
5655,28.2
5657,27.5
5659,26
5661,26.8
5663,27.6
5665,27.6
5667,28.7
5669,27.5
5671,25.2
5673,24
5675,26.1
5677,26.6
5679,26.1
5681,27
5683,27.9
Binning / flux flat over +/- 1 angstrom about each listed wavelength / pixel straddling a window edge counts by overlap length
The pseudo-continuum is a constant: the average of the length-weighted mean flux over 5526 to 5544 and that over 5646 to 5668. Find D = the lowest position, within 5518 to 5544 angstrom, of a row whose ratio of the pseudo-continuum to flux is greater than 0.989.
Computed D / 5519 angstrom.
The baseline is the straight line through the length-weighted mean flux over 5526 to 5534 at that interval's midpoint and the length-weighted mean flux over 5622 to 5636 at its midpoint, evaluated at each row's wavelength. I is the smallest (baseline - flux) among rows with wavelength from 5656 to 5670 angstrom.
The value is -3.4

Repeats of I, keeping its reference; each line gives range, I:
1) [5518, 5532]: -1.9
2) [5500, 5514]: 1.0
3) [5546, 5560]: -0.7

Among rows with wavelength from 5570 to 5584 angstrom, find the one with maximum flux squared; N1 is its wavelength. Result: 5581 angstrom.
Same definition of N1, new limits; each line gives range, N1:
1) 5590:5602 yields 5593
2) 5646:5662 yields 5655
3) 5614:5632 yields 5619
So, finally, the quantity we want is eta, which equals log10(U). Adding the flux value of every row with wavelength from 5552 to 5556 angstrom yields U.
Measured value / 1.75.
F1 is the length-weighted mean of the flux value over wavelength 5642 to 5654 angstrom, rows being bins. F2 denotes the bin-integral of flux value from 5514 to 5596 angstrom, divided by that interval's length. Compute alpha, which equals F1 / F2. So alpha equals 0.97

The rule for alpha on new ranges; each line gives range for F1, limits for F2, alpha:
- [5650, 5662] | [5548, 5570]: 0.99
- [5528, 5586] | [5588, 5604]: 0.98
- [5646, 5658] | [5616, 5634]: 1.04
